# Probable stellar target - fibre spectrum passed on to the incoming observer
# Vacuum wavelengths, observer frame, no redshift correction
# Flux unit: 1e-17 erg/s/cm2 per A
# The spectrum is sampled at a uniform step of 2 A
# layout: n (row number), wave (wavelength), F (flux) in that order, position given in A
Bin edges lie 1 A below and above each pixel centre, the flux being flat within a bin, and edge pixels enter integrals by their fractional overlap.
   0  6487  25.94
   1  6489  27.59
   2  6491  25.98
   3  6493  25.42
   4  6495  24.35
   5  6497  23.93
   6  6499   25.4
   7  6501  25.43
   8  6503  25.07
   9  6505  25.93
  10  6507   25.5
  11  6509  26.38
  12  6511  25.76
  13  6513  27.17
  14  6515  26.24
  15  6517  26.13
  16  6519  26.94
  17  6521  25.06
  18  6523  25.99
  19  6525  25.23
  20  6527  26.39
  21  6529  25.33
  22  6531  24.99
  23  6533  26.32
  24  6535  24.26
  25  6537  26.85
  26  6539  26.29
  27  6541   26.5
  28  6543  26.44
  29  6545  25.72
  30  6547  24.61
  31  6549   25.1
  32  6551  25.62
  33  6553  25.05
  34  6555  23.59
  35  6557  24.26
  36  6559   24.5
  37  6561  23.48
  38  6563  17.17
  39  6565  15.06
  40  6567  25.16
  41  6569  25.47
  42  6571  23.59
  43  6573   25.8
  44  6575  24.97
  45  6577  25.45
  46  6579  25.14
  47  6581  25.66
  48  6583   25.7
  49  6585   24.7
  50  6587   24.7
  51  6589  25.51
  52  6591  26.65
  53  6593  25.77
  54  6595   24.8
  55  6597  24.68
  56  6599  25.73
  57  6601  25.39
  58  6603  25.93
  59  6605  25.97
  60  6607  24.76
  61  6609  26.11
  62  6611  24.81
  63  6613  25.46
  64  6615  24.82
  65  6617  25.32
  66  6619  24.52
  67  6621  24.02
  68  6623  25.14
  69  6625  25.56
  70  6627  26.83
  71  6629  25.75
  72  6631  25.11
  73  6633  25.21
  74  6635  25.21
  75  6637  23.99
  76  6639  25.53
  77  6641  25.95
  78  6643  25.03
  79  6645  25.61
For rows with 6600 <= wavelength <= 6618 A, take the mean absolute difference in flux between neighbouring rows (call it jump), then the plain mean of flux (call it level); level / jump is 32.6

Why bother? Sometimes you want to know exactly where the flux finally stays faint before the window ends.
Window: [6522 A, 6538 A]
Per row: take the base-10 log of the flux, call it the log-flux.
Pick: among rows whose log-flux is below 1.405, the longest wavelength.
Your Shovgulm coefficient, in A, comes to 6535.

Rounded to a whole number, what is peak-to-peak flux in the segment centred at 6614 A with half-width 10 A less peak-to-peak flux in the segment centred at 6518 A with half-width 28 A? -1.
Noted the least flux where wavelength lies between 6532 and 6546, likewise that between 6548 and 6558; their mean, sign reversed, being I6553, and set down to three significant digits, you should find -23.9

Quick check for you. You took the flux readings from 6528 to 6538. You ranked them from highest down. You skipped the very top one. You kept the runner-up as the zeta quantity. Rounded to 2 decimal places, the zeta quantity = 26.32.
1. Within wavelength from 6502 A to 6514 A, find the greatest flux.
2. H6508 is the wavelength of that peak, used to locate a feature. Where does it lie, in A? 6513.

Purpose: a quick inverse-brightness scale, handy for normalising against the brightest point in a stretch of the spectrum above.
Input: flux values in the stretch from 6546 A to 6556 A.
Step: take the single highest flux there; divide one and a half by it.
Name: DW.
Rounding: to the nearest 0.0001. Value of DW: 0.0585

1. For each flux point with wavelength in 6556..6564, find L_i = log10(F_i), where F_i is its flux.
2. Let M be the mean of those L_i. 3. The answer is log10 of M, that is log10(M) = 0.129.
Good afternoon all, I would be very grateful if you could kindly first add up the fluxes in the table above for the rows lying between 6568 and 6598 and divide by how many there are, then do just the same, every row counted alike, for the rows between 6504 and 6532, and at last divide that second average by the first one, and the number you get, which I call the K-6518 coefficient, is 1.03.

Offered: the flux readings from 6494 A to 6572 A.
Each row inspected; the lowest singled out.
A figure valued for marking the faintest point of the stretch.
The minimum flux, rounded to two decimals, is 15.06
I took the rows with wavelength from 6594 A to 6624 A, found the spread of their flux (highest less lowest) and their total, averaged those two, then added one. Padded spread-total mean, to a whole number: 191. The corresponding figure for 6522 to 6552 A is 195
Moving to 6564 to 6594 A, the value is 191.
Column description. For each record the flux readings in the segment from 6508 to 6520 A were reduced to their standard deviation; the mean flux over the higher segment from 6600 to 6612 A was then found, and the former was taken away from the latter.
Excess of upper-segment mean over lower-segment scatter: 25.0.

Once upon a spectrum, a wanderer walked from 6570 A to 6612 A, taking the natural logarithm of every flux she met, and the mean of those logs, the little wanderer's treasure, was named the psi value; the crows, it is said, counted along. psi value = 3.23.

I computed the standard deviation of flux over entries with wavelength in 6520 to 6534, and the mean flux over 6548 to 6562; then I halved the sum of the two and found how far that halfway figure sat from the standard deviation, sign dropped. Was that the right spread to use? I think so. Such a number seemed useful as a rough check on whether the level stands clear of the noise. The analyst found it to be 12.0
